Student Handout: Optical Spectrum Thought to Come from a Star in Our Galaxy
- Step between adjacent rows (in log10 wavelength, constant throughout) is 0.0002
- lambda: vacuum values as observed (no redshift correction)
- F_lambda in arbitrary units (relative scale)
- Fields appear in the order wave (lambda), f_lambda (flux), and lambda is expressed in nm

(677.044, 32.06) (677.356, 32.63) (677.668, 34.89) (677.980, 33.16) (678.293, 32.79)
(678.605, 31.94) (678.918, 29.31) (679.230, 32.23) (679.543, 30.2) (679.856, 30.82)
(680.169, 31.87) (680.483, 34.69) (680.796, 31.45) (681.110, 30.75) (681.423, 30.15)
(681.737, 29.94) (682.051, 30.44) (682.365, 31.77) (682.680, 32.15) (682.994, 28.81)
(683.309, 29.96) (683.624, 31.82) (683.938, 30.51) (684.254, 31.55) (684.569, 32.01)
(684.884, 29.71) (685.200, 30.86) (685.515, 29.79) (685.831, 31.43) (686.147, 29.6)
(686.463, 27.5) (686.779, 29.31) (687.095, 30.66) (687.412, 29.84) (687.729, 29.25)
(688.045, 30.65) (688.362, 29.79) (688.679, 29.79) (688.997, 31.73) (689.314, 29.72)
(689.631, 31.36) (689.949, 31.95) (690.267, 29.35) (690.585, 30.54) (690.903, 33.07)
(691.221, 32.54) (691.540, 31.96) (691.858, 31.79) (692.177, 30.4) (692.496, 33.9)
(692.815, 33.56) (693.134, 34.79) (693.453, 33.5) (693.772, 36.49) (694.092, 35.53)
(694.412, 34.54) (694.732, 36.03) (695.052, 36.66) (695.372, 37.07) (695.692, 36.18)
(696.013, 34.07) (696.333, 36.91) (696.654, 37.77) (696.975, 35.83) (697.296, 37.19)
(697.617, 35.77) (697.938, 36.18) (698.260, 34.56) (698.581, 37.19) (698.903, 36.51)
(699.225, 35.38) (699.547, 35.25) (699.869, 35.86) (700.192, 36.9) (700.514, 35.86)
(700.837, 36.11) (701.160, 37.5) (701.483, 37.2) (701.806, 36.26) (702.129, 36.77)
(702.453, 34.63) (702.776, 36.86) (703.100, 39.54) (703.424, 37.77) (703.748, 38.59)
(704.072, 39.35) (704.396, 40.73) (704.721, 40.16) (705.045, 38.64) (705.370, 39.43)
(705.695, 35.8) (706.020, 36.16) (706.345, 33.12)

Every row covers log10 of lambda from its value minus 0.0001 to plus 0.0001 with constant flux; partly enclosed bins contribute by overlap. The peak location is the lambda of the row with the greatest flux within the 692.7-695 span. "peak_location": 693.772 nm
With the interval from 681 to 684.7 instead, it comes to 682.680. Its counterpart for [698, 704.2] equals 703.100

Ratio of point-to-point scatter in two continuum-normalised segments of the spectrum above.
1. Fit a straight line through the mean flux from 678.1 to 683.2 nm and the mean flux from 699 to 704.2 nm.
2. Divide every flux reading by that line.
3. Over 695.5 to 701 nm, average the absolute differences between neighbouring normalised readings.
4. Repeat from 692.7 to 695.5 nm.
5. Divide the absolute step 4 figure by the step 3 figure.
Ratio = 1.0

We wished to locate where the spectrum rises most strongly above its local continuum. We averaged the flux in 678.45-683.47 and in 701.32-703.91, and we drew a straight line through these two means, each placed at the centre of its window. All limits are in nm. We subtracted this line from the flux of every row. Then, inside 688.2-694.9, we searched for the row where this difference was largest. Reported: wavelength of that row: 693.772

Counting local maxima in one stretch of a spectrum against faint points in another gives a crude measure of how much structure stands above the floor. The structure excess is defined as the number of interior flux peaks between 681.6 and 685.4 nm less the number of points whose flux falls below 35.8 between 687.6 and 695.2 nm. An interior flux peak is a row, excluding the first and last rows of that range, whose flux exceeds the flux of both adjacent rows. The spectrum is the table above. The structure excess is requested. -18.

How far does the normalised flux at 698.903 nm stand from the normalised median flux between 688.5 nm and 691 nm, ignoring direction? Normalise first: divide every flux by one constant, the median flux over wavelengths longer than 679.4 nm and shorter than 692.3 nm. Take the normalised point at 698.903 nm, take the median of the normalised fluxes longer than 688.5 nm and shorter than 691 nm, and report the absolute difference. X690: 0.18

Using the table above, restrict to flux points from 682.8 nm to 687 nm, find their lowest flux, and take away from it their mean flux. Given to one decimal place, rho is -2.7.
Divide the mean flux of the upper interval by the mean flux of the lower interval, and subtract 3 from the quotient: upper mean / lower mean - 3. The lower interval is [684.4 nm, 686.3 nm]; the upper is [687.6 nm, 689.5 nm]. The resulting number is -2.01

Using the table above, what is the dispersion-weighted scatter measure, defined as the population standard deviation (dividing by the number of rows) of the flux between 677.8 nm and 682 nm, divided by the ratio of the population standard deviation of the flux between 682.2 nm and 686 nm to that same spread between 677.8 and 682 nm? 2.0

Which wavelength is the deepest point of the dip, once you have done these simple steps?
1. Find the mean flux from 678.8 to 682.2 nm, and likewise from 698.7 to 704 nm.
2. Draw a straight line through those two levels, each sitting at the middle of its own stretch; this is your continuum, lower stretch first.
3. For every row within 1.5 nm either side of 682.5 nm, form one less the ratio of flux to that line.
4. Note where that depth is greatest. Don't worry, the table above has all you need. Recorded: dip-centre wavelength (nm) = 682.994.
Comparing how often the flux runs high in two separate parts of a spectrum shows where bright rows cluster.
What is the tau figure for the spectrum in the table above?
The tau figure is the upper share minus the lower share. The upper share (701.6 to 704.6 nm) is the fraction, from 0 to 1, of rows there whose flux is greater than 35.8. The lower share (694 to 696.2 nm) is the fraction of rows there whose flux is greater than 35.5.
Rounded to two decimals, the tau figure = 0.17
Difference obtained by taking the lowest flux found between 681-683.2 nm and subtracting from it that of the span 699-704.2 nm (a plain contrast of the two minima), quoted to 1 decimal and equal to -5.8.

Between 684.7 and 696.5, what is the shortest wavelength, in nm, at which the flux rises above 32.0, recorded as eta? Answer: 690.903 nm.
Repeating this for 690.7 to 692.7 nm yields 690.903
